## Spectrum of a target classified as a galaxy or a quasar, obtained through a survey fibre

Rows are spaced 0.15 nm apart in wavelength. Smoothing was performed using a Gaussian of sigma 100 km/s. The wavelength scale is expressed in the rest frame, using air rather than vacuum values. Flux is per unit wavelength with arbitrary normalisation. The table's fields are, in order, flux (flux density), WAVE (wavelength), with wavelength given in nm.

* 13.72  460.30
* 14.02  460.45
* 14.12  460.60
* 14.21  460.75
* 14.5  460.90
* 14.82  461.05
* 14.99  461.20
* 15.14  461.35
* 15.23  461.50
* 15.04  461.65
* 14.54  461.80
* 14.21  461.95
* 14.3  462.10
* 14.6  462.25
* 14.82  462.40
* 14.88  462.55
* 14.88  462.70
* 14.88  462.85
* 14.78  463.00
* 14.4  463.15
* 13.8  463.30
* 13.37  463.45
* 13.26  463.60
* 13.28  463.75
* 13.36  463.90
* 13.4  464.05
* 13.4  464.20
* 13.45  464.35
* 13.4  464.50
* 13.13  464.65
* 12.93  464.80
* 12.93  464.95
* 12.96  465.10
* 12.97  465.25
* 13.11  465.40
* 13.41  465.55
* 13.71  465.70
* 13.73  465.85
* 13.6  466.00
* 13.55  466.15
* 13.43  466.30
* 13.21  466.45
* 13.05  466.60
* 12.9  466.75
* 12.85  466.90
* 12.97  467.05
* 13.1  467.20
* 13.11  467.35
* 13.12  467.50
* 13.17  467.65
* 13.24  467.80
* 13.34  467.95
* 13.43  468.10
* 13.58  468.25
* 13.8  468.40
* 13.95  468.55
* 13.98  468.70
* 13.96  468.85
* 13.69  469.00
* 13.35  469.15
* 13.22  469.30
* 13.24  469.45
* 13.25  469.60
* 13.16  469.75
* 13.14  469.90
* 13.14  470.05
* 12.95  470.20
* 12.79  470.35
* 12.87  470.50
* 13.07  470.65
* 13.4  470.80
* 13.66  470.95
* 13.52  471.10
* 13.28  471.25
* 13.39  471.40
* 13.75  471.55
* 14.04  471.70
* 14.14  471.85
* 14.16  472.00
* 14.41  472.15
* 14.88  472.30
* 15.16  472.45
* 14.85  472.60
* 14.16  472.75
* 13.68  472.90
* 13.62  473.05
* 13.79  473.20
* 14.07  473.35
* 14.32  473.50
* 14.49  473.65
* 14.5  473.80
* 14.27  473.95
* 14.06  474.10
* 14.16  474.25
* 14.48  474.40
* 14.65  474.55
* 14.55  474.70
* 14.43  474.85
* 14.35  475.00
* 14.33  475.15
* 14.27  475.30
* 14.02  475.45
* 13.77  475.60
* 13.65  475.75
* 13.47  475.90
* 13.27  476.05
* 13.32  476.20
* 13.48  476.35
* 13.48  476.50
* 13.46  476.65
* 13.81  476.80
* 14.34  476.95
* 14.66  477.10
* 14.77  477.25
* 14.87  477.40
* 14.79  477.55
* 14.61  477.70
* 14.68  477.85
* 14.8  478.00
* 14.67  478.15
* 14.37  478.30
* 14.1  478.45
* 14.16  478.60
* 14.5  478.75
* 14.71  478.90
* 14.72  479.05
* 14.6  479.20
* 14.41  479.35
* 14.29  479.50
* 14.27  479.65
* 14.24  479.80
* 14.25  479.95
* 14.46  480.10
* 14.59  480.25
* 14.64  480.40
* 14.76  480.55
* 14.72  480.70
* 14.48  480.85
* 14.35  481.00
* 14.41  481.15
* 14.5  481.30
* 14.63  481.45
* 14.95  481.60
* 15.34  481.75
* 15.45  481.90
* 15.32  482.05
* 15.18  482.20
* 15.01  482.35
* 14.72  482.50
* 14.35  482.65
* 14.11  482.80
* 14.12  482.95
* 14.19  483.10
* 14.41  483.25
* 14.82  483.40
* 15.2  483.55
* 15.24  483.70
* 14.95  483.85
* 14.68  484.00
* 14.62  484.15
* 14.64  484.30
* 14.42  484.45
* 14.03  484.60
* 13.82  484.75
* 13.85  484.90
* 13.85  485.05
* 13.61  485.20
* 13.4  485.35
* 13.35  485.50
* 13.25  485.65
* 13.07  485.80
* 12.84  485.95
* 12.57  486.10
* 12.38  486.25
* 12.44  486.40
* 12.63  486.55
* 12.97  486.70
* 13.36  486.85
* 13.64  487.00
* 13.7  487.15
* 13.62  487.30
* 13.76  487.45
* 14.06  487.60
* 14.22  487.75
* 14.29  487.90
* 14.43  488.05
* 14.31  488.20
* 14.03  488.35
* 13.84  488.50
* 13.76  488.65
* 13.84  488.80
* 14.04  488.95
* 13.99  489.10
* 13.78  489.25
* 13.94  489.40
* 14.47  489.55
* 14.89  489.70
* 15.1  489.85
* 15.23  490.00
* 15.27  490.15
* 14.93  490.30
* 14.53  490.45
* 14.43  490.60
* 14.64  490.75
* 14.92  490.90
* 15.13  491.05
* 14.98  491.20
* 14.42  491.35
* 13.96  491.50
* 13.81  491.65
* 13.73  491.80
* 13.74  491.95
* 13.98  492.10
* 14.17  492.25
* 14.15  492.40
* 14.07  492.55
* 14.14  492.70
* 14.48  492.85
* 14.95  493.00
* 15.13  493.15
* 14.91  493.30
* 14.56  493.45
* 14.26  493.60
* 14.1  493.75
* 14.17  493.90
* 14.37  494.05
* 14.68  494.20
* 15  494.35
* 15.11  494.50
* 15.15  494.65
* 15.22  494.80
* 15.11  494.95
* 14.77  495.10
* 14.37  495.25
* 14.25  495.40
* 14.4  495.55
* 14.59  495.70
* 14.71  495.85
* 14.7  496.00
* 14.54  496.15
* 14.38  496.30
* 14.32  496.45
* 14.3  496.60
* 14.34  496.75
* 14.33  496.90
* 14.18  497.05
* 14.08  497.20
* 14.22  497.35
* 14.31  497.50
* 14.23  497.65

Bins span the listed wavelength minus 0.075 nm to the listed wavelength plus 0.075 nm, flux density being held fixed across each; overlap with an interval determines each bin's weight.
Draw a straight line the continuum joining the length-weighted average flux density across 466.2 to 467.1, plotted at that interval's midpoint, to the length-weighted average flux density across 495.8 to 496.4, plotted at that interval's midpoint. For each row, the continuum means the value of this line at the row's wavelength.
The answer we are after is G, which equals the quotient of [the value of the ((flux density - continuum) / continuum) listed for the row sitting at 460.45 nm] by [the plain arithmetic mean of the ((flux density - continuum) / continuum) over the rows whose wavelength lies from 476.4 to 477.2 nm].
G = 3.7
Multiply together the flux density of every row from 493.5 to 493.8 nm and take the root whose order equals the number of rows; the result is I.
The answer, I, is 14.2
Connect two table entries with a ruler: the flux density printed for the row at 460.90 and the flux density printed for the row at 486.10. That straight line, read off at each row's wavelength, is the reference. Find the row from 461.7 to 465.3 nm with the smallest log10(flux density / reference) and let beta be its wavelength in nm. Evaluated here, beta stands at 464.80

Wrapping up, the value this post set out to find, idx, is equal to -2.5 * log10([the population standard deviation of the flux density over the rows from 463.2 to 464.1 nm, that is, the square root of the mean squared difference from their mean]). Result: 1.9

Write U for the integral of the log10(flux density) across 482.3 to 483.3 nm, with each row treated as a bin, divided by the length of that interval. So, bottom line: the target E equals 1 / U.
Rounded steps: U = 1.16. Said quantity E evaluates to 0.86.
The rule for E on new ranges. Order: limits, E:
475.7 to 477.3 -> 0.88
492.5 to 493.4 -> 0.86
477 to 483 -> 0.86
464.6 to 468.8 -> 0.89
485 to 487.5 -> 0.89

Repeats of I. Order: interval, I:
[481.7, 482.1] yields 15.4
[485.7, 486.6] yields 12.7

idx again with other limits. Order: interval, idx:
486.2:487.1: 0.8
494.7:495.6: 1.1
